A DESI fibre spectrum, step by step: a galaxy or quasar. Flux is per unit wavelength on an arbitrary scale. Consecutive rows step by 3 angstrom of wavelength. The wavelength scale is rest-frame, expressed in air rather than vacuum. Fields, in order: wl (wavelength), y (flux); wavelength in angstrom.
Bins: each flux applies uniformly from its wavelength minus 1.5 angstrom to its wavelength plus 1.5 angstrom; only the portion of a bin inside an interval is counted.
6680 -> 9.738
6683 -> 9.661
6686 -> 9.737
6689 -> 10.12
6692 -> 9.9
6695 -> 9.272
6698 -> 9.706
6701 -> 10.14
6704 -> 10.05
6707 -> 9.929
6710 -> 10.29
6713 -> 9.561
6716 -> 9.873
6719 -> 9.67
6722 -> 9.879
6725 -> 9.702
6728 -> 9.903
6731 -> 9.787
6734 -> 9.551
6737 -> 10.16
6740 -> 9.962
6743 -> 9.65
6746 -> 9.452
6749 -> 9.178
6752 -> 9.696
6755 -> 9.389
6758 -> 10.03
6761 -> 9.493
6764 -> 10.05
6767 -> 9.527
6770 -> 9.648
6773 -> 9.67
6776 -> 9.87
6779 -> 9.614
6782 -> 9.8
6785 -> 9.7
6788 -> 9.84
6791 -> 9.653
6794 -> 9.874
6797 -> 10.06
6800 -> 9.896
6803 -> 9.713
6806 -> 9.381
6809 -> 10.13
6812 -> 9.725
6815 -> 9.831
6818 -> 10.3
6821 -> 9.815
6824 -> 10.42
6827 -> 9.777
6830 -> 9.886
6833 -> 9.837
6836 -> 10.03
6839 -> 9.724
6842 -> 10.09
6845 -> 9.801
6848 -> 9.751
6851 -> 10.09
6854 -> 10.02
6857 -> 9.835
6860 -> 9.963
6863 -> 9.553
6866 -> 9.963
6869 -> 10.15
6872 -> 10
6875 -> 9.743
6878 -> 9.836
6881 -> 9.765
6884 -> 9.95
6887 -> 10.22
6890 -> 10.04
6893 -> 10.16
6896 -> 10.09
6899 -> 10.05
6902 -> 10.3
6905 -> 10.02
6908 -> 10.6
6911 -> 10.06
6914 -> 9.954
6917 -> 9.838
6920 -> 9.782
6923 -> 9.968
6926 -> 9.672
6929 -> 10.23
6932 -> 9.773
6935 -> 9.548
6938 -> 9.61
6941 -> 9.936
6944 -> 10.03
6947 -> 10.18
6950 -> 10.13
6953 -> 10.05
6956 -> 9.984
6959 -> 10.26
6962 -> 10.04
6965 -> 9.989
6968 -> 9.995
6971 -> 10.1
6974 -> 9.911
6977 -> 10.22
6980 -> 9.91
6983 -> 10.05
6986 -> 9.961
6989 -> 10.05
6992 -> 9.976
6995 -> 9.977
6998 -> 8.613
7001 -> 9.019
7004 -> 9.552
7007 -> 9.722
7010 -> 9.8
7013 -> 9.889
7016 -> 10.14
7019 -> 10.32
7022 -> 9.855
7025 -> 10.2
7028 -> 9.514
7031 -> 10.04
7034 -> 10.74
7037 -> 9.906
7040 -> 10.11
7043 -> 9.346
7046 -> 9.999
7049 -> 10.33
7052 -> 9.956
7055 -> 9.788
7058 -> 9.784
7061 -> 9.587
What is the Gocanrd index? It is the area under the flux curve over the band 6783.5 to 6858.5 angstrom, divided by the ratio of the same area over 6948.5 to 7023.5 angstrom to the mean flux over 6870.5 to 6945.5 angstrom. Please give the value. 9.95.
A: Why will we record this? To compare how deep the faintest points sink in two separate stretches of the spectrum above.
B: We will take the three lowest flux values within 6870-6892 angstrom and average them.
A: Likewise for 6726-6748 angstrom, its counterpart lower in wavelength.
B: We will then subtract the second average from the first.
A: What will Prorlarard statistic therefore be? 0.23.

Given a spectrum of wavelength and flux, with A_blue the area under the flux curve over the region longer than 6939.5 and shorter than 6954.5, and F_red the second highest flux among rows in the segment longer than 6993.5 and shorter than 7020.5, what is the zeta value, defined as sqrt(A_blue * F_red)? 39.1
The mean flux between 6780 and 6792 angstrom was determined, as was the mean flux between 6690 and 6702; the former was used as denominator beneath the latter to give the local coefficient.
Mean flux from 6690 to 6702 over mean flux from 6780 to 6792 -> 1.00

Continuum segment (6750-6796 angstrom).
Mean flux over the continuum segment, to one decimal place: 9.7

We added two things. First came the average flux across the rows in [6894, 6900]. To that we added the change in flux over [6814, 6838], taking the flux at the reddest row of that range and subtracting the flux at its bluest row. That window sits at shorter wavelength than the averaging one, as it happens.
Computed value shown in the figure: 10.3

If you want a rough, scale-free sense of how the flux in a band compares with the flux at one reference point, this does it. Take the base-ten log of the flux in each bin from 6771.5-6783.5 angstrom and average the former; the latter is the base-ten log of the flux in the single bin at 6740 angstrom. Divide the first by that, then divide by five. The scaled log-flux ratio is 0.198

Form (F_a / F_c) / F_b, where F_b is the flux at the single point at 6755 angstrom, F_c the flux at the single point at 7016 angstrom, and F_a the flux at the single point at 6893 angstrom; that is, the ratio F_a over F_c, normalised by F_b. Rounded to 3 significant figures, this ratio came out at 0.107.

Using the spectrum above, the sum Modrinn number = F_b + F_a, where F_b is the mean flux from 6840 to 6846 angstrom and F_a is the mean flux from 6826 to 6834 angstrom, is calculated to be 19.78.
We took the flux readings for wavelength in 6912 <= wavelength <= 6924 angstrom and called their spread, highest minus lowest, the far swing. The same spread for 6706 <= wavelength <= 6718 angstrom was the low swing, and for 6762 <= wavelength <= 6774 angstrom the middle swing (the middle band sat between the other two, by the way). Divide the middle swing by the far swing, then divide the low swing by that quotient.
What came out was 0.26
